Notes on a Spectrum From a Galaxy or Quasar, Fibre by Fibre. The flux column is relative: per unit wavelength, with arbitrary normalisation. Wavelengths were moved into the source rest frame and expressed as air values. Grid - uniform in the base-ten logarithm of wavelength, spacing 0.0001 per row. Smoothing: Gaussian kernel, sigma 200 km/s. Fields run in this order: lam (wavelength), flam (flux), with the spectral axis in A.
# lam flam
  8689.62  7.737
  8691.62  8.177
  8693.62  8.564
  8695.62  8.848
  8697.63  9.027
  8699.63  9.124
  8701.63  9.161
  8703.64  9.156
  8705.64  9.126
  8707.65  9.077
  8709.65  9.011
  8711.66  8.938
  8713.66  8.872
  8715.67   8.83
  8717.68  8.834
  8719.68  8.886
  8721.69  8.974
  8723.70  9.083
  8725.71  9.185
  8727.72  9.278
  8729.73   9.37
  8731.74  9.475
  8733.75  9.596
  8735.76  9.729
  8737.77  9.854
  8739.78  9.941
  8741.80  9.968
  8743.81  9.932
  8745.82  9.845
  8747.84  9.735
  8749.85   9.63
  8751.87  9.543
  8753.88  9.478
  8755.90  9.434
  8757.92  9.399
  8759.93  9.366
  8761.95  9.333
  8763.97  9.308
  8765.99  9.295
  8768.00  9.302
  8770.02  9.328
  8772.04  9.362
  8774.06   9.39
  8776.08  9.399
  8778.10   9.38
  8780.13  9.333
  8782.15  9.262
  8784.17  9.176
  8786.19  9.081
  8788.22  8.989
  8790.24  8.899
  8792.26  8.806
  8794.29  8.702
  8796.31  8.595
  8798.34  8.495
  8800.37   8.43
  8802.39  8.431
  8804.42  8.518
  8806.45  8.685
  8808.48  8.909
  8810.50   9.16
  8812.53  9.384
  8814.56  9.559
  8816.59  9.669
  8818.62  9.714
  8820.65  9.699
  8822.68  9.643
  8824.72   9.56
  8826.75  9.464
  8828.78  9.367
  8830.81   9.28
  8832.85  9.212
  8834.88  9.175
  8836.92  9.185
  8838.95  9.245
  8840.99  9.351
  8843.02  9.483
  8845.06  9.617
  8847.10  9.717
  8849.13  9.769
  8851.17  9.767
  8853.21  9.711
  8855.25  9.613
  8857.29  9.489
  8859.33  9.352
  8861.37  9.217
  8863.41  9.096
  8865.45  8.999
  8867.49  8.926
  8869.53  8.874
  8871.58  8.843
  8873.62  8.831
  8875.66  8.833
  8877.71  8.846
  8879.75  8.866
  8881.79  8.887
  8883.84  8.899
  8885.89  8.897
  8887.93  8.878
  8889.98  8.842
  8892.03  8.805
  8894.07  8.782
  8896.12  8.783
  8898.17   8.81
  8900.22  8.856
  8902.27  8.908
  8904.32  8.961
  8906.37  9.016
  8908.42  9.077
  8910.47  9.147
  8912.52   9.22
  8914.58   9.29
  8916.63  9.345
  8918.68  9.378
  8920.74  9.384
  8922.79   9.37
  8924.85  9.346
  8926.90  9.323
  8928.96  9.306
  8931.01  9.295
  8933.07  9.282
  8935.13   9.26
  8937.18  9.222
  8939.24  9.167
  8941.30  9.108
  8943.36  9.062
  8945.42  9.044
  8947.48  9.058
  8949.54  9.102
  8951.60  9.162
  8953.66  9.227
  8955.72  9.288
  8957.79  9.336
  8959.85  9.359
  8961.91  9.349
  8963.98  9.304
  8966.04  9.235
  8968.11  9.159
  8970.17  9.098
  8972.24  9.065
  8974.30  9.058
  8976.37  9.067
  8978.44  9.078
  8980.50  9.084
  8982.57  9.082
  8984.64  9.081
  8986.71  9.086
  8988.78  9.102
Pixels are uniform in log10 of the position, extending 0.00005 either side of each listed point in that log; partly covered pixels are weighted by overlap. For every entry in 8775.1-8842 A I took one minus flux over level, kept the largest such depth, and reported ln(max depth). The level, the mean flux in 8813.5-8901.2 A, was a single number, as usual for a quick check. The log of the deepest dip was -2.5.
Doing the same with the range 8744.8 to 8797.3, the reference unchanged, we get -2.7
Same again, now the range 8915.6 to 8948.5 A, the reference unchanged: -4.0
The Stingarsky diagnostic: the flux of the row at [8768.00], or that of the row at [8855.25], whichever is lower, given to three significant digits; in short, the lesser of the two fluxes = 9.30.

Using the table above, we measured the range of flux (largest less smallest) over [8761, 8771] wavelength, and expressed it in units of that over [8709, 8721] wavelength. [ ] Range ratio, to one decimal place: 0.2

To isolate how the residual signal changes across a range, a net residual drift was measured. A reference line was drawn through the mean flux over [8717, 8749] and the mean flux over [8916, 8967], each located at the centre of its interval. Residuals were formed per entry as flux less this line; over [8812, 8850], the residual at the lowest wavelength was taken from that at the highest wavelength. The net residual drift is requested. 0.4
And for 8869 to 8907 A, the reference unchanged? 0.2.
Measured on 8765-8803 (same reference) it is -0.8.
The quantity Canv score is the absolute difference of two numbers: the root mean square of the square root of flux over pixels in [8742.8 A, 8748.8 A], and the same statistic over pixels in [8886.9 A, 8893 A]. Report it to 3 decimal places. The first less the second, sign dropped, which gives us 0.163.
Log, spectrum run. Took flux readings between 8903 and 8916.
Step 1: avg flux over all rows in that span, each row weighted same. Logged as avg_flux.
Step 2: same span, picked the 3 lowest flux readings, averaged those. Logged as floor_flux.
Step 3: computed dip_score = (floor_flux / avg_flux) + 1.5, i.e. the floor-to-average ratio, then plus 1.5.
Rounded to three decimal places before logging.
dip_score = 2.489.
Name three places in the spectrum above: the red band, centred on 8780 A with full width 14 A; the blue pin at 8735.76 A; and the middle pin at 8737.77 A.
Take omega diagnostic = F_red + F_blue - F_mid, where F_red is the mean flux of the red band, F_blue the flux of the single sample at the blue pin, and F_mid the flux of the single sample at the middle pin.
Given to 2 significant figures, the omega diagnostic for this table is 9.2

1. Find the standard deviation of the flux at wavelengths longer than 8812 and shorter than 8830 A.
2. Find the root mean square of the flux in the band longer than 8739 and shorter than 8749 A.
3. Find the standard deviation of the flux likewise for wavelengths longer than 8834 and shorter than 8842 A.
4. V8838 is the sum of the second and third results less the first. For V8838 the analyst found 9.83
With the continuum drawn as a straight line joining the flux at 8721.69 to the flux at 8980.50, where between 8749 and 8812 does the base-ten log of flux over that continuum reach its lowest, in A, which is 8800.37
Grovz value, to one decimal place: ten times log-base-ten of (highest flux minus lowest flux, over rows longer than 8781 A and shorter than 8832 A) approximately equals 1.1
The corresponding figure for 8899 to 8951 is -2.8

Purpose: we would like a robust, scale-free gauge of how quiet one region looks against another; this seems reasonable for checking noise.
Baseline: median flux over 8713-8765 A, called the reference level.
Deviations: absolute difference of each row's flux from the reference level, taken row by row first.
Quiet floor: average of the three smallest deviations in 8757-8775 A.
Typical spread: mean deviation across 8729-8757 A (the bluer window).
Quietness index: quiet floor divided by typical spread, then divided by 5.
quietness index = 0.023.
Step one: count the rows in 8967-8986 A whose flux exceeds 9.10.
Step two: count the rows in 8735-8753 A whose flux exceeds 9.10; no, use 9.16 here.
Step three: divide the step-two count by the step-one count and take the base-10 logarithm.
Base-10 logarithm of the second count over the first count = 0.95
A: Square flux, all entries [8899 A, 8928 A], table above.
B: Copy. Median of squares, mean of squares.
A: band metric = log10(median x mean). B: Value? 3.86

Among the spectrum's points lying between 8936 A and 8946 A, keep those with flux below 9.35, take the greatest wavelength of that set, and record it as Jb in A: 8945.42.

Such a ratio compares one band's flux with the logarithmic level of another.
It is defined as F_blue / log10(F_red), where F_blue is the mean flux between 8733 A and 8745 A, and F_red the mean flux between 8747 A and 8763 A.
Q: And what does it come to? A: 10.1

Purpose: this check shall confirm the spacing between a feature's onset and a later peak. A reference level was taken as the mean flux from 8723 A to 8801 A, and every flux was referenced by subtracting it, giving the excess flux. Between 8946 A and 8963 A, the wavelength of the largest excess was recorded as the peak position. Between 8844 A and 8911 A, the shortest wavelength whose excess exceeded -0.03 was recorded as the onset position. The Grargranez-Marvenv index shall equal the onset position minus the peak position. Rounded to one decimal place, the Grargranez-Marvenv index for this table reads -114.8 A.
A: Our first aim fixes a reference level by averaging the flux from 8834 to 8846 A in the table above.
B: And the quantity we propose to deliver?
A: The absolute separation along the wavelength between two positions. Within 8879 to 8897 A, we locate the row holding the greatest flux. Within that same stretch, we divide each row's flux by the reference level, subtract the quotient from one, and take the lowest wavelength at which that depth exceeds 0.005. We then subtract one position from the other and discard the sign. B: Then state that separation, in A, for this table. 4.1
